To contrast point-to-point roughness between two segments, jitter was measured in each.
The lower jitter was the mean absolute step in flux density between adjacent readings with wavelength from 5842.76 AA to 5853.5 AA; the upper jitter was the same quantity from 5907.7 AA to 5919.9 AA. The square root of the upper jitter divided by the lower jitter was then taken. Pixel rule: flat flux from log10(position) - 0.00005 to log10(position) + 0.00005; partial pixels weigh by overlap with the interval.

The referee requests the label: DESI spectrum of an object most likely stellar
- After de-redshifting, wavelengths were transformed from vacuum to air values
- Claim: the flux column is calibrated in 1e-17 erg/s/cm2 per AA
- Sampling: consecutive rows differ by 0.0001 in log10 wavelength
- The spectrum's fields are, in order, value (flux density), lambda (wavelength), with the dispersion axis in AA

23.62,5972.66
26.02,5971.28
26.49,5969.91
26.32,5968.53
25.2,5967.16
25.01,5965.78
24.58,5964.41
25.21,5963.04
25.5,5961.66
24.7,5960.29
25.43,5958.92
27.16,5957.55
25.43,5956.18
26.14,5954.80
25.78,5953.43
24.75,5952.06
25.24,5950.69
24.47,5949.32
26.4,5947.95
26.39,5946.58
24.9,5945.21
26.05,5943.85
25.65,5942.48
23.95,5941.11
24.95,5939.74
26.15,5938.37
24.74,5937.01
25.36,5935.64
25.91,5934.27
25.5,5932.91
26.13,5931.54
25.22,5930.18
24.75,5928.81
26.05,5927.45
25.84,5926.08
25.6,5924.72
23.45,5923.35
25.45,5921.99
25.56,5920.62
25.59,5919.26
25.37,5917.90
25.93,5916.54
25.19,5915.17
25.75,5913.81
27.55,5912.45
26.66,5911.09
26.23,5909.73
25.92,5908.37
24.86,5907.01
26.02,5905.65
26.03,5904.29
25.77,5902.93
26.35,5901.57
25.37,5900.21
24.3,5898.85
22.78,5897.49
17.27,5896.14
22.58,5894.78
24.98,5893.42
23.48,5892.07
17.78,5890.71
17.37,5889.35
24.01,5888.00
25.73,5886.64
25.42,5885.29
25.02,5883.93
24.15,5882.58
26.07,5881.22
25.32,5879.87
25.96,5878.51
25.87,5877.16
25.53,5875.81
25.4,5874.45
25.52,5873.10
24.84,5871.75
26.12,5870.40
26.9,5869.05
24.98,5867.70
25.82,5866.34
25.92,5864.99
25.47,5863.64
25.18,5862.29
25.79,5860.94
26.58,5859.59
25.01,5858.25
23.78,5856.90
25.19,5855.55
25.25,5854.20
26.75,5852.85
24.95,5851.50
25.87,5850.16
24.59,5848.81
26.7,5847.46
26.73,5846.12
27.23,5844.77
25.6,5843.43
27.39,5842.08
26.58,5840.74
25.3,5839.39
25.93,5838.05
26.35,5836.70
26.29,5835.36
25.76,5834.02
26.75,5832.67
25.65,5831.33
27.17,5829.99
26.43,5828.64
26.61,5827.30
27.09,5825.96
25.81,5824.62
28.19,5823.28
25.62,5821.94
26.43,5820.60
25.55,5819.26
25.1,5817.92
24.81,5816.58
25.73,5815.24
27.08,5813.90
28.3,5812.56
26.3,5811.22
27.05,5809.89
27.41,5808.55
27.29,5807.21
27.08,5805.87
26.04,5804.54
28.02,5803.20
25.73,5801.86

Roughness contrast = 0.76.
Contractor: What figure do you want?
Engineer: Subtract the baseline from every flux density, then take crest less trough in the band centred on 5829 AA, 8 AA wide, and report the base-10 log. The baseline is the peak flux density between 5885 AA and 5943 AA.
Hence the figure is 0.18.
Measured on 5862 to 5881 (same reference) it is 0.31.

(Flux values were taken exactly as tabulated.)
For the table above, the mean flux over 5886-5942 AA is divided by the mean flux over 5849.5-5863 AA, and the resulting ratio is 0.97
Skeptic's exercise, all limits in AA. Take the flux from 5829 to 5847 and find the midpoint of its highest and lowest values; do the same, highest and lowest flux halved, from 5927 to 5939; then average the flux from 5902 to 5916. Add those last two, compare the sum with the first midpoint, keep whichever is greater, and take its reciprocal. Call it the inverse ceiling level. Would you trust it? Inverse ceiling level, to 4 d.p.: 0.0194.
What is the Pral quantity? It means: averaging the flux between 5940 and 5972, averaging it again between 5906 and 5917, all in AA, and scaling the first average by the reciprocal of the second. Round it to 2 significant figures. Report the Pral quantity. 0.98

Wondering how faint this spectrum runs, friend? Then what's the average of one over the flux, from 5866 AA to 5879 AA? 0.0389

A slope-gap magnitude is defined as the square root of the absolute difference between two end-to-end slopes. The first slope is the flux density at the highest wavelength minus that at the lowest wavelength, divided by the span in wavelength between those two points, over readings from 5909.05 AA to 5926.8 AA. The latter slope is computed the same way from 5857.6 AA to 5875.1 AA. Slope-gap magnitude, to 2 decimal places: 0.22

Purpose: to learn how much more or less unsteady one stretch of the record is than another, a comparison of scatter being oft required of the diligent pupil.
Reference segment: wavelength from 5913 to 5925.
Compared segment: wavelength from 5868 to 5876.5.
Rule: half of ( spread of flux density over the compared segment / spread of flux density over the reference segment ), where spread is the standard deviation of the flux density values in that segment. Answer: 0.5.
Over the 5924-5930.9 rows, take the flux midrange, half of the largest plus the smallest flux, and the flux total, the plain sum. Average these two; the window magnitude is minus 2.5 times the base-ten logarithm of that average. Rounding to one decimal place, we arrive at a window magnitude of -4.7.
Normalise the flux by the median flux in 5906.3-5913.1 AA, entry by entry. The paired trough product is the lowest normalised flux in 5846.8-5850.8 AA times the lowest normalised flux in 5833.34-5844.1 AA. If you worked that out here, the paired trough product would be 0.90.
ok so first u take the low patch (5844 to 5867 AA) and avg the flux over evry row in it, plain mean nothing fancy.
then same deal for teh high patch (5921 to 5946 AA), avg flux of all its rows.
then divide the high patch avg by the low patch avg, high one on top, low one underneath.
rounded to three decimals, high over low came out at 0.985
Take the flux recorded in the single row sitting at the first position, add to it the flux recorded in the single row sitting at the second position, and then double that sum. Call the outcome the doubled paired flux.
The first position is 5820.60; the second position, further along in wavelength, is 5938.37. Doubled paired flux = 105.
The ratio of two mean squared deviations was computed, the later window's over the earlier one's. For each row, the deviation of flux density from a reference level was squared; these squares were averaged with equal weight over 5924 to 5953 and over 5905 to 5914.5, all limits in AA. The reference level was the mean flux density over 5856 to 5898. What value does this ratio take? 0.41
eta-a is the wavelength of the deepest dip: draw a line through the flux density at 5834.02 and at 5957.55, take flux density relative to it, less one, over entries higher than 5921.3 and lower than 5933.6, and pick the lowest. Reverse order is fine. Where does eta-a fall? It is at 5923.35 AA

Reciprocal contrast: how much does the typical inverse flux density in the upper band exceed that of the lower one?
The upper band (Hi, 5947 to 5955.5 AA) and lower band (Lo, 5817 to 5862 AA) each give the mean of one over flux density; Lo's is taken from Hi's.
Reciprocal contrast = 0.001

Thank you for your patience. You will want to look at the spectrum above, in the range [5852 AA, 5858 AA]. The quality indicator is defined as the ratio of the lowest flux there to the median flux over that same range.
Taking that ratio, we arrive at 0.943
